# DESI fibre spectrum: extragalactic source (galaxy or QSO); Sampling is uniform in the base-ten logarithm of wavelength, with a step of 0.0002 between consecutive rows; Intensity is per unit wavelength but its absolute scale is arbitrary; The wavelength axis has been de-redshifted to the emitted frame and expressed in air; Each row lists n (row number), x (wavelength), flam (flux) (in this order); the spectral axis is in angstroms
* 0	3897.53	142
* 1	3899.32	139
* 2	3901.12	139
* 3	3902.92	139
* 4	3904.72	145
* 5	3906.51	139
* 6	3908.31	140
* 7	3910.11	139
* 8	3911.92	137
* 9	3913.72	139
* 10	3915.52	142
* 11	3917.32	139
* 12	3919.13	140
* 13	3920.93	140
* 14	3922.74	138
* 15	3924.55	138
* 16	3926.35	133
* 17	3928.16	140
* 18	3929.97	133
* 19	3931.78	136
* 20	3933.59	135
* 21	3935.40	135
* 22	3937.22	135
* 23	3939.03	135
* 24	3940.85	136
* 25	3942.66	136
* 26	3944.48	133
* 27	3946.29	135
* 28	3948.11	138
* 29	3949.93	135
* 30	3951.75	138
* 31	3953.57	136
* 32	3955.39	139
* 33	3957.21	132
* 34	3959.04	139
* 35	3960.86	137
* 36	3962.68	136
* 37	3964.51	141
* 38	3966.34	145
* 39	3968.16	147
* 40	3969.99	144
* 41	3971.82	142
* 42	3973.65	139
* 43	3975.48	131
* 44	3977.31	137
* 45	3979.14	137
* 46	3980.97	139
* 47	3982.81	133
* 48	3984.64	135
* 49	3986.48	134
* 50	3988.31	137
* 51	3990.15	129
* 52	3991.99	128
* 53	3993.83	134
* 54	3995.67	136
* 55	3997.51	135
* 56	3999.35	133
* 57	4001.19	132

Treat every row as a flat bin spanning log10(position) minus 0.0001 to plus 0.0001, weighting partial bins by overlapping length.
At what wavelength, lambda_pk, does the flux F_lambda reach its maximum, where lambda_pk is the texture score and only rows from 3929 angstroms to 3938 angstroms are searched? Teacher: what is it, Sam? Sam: 3931.78 angstroms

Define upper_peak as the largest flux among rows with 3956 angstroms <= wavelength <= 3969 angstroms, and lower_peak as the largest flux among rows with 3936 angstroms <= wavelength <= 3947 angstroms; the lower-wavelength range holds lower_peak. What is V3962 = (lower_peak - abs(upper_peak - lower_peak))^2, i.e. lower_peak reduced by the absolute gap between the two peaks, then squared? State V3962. 15625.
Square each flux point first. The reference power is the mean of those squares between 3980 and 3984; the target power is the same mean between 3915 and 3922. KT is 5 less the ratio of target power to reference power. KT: 3.94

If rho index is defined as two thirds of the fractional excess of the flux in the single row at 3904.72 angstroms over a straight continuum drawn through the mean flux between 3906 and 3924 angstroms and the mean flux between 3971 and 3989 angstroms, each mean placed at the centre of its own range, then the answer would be 0.025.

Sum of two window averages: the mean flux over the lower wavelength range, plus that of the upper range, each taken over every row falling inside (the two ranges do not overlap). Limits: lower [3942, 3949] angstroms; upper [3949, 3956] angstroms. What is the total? 272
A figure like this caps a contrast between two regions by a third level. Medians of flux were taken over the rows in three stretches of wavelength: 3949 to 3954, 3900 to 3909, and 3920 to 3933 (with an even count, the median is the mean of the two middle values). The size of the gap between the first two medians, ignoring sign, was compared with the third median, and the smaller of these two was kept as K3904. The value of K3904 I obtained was 3.0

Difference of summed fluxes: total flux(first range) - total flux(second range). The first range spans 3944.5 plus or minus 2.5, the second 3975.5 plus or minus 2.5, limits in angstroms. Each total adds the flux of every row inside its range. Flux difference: -3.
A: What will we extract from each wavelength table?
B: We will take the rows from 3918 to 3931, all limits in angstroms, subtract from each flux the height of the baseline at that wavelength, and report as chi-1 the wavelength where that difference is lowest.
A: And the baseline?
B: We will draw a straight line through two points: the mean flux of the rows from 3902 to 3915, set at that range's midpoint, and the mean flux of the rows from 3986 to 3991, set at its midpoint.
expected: 3926.35 angstroms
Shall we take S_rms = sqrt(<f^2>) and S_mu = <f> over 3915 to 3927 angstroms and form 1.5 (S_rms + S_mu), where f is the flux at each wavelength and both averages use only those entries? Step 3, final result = 416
